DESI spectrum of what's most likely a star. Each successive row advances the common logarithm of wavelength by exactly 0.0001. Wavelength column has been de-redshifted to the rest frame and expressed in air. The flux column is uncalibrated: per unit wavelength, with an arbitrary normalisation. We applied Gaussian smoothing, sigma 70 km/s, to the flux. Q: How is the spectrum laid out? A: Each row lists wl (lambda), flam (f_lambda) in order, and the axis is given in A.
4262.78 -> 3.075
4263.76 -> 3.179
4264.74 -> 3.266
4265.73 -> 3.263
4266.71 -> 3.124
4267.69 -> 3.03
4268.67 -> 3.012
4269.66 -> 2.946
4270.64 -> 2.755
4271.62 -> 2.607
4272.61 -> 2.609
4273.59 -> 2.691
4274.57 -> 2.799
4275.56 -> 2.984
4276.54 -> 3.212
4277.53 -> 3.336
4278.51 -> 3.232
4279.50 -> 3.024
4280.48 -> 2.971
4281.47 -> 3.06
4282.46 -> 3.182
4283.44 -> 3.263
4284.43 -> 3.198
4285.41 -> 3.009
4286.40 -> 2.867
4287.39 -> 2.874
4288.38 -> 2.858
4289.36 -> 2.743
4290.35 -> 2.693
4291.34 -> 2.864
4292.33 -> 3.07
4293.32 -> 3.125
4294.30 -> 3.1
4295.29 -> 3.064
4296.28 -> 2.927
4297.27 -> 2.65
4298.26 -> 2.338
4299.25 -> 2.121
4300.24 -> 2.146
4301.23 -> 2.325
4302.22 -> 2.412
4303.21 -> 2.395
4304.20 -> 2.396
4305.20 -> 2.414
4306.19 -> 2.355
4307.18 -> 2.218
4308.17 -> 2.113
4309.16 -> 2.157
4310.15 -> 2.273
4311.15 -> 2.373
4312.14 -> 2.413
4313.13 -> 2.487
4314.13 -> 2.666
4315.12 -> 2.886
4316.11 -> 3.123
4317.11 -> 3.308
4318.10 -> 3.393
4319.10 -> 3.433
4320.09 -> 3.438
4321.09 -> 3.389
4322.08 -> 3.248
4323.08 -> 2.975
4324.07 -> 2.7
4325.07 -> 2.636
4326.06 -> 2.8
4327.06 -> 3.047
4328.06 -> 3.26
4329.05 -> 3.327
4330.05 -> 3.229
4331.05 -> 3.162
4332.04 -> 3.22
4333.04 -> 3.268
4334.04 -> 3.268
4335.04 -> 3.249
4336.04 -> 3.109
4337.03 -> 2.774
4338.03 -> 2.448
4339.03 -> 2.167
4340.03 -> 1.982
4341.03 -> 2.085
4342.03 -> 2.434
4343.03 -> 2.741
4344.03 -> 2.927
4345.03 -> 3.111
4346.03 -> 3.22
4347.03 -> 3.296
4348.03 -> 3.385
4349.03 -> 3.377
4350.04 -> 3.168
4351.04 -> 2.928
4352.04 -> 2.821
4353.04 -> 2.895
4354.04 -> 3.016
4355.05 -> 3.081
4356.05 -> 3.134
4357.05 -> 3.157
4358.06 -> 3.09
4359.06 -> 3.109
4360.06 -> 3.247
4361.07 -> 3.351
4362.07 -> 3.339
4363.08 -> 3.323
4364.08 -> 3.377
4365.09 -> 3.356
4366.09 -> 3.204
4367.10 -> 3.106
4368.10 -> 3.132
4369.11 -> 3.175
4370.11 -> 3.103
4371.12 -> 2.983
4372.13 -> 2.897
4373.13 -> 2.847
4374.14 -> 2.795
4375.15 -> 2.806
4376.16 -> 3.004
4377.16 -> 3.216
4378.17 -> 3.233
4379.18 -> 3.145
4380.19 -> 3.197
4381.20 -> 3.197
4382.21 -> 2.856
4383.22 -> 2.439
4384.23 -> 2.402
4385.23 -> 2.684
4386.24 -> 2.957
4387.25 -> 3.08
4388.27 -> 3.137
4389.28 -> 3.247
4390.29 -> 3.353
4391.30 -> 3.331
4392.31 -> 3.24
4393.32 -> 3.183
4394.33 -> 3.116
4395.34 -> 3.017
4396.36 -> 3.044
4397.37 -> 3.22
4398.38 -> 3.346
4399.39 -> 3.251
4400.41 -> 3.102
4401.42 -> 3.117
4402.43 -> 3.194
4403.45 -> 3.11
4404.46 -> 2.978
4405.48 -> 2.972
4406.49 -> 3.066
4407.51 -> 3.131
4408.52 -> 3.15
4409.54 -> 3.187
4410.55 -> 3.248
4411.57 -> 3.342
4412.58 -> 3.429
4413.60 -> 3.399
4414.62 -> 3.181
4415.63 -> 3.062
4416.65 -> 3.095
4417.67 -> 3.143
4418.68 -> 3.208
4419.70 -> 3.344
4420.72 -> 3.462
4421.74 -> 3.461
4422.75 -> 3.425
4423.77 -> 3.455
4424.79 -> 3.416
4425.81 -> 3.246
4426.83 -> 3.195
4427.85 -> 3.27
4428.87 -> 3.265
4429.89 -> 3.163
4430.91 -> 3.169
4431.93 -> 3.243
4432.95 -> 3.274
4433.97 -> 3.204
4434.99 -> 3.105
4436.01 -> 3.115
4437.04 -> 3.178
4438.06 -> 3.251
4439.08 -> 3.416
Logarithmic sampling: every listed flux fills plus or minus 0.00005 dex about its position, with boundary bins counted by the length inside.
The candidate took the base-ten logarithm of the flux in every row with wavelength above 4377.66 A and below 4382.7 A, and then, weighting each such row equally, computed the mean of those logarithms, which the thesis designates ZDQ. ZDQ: 0.494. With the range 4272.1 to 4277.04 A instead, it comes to 0.455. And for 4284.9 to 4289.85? 0.458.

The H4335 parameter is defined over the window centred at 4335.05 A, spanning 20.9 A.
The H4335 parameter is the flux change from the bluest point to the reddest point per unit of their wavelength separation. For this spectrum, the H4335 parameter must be 0.024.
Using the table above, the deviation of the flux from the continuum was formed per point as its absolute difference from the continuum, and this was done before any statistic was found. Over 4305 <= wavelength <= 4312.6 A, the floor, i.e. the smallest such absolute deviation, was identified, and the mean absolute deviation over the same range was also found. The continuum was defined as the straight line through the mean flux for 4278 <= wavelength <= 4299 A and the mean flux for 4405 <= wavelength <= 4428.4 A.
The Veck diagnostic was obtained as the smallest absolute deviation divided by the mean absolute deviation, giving 0.81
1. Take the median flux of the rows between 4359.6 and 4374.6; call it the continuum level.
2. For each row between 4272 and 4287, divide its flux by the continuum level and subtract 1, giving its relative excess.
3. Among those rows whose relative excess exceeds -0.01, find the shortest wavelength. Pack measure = 4276.54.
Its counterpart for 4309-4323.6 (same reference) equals 4317.11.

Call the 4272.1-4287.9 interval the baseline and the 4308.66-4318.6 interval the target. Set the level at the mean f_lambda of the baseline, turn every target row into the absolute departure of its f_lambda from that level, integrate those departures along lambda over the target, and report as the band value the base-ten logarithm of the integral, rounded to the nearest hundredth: 0.66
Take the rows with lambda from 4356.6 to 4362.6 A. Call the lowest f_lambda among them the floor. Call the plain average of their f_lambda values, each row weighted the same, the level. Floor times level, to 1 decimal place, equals 9.9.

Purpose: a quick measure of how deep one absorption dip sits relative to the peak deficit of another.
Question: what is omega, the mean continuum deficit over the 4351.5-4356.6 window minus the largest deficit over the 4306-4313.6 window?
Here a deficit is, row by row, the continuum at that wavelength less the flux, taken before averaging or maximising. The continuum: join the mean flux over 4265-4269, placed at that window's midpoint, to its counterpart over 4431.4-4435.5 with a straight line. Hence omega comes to -0.85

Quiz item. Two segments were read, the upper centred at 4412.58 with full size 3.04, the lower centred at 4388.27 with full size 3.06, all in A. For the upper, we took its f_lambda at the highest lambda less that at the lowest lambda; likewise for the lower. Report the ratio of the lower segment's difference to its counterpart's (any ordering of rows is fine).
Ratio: 2.9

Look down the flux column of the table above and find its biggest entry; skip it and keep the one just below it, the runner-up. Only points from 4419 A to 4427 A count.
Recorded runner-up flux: 3.461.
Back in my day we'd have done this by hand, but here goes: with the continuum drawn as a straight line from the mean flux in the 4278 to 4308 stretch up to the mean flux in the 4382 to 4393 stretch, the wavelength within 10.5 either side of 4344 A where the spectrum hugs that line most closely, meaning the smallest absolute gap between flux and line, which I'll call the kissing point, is 4353.04 A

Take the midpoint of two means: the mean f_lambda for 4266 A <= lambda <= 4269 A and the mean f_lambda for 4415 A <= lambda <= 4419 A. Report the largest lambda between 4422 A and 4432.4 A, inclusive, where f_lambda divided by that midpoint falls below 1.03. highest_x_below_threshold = 4430.91 A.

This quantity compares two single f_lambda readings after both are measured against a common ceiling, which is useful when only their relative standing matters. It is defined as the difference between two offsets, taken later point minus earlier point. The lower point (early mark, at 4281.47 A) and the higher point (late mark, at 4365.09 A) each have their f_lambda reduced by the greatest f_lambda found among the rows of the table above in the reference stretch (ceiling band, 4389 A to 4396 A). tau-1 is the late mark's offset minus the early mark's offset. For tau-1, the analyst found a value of 0.3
